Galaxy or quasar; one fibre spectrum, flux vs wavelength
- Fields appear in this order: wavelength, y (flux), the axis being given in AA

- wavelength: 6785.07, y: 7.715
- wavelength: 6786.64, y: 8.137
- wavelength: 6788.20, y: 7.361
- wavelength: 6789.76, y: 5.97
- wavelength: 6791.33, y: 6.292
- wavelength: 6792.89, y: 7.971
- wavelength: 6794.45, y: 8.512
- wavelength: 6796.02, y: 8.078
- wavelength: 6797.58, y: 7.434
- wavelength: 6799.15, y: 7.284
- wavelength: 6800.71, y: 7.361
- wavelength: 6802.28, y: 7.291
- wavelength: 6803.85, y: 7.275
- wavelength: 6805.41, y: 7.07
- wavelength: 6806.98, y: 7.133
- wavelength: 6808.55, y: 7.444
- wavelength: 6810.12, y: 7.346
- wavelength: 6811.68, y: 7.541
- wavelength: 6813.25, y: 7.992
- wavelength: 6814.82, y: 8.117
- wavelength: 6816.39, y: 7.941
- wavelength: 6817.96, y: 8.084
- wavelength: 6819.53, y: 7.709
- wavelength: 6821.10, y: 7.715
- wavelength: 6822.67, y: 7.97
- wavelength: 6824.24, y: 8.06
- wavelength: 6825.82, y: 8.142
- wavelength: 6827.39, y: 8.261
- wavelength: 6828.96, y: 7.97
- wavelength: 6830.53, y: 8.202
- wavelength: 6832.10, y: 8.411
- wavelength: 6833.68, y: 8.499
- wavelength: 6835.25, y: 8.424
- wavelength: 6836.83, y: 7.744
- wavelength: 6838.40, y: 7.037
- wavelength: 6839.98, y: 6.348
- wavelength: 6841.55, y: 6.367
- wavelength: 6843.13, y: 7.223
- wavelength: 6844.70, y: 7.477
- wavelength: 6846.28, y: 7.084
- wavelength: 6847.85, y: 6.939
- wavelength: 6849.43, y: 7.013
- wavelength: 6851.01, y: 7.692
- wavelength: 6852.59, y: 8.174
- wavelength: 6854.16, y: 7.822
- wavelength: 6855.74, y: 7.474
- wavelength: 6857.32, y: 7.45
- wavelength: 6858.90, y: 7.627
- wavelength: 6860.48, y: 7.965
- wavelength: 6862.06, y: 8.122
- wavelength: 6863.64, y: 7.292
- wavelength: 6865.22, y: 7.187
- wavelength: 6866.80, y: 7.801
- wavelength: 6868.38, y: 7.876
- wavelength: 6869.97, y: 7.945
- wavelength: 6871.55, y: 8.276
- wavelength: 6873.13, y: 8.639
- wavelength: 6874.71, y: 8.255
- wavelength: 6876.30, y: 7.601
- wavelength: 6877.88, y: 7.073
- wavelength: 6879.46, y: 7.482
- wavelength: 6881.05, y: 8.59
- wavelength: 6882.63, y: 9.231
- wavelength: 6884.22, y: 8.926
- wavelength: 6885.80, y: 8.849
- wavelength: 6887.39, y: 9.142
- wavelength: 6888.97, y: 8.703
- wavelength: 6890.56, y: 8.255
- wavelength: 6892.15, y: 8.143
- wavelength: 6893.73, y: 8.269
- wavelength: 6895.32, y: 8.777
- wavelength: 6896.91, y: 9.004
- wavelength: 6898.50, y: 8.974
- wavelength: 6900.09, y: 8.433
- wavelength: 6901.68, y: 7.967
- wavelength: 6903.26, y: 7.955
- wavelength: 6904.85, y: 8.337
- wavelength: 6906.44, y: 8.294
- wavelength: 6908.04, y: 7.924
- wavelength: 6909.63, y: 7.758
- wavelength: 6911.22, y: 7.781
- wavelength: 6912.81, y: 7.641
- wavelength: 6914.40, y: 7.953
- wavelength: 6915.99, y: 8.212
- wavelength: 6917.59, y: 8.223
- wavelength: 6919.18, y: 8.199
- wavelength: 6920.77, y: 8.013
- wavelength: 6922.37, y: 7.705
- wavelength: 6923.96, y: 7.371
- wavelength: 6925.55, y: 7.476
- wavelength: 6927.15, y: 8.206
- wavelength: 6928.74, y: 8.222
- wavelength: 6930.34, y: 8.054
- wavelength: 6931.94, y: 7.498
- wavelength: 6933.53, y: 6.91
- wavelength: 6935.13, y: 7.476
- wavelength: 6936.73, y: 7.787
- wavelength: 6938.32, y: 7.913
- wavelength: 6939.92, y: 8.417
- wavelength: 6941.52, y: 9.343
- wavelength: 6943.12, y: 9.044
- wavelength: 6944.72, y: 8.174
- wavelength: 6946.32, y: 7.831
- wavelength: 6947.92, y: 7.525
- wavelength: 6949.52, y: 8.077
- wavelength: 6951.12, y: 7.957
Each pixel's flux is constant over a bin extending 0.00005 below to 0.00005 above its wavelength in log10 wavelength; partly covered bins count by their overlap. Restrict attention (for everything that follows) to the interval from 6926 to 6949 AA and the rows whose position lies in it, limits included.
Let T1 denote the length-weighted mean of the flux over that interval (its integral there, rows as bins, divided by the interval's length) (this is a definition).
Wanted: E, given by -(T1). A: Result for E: -8.0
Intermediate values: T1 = 8.02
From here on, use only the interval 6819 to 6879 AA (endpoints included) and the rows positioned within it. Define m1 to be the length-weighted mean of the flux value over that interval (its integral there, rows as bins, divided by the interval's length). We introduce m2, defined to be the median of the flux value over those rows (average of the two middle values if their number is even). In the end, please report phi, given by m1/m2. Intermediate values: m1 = 7.7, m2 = 7.8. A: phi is 0.99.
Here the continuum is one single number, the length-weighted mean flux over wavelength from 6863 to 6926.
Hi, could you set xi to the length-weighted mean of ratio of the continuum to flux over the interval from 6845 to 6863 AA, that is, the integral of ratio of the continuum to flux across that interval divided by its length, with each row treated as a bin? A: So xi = 1.08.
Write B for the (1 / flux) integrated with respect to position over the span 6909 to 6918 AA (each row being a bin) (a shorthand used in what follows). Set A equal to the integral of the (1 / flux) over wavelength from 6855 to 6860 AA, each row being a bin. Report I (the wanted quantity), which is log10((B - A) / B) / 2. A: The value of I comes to -0.19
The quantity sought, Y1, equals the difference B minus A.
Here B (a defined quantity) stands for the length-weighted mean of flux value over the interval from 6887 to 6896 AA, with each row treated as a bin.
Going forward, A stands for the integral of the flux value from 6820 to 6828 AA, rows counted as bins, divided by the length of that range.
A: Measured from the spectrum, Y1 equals 0.5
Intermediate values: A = 8.0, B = 8.52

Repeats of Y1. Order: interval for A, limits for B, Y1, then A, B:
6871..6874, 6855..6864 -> -0.8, 8.5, 7.67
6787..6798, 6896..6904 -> 1.1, 7.4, 8.48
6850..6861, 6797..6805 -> -0.4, 7.7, 7.31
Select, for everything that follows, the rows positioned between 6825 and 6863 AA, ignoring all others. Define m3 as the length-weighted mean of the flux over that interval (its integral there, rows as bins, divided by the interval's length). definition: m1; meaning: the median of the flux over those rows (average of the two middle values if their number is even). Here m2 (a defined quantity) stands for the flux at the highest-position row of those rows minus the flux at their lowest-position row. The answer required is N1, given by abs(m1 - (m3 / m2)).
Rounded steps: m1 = 7.72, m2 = 0.0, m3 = 7.64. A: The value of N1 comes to 390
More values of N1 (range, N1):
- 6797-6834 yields 1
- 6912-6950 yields 10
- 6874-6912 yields 26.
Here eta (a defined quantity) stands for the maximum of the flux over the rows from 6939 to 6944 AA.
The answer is 9.343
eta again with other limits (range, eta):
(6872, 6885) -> 9.231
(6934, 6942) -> 9.343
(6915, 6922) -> 8.223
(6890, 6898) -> 9.004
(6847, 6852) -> 7.692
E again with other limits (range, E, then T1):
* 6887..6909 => -8.4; 8.42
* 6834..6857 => -7.4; 7.37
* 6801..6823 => -7.6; 7.60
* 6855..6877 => -7.8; 7.82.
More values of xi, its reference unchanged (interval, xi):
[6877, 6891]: 0.97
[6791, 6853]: 1.07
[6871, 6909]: 0.98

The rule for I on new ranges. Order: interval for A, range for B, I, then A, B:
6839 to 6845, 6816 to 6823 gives -1.20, 0.89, 0.89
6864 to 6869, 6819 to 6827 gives -0.23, 0.66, 1.01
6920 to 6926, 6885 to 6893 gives -0.40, 0.79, 0.93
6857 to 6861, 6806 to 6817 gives -0.10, 0.52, 1.44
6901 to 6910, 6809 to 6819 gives -0.45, 1.12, 1.28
